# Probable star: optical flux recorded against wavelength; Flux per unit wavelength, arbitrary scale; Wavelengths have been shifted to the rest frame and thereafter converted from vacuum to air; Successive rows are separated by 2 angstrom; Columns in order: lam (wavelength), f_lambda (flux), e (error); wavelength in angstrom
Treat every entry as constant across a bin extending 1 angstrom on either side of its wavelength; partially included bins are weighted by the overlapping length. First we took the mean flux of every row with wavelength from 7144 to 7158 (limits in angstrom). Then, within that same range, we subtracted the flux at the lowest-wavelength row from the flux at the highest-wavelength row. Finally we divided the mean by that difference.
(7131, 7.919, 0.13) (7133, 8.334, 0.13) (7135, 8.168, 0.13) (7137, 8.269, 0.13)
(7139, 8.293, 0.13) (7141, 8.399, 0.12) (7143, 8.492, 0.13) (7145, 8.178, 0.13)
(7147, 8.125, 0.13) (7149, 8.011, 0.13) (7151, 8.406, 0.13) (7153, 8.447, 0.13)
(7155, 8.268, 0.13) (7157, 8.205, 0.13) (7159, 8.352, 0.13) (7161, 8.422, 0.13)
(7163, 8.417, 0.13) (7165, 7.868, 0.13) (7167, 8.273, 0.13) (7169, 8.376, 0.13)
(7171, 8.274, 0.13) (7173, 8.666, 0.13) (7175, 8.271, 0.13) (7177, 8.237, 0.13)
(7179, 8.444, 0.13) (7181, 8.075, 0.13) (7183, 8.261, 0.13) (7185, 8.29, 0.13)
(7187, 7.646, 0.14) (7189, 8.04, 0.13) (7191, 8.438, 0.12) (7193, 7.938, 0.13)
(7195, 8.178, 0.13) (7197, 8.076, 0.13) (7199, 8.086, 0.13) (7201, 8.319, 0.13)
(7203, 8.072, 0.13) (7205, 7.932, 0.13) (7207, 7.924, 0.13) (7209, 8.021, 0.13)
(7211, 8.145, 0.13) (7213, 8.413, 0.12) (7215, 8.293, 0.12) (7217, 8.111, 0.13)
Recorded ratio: 305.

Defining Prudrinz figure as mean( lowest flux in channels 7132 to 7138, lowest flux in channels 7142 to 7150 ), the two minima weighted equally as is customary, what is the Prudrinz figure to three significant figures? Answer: 8.09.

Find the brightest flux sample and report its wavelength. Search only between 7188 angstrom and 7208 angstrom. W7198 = 7191 angstrom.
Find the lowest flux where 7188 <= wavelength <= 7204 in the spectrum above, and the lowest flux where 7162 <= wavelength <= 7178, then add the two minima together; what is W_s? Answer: 15.8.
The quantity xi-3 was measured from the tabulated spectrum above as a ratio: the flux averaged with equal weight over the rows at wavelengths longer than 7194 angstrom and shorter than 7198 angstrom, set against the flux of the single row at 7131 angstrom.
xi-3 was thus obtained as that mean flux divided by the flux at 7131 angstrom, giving 1.03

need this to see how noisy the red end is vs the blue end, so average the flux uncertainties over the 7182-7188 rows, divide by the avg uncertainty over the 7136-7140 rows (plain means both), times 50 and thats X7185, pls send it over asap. 51.28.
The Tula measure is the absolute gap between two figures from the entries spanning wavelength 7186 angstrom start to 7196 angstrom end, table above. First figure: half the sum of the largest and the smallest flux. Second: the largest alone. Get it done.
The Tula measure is 0.4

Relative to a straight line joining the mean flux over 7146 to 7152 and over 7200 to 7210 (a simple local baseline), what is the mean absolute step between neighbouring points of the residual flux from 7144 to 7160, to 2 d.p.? 0.14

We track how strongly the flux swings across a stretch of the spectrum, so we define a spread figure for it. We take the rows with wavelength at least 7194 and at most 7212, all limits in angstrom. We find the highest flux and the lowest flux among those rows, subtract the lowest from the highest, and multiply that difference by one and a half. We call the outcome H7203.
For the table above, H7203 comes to 0.59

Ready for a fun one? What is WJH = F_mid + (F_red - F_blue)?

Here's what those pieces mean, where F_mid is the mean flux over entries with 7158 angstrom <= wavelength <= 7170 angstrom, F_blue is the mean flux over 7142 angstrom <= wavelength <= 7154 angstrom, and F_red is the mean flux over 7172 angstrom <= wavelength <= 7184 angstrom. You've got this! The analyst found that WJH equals 8.33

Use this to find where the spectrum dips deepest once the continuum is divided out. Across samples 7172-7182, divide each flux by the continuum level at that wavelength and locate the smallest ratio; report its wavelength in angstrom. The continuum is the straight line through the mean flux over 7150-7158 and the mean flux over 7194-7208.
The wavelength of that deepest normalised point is 7181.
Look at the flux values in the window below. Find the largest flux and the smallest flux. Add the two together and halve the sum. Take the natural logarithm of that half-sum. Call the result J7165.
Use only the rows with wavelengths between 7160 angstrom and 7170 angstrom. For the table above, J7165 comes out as 2.10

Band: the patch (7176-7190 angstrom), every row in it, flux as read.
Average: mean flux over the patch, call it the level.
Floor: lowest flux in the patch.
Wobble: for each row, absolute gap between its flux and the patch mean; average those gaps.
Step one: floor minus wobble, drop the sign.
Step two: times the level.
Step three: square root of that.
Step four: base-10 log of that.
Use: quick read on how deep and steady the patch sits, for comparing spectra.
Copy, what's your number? 0.892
